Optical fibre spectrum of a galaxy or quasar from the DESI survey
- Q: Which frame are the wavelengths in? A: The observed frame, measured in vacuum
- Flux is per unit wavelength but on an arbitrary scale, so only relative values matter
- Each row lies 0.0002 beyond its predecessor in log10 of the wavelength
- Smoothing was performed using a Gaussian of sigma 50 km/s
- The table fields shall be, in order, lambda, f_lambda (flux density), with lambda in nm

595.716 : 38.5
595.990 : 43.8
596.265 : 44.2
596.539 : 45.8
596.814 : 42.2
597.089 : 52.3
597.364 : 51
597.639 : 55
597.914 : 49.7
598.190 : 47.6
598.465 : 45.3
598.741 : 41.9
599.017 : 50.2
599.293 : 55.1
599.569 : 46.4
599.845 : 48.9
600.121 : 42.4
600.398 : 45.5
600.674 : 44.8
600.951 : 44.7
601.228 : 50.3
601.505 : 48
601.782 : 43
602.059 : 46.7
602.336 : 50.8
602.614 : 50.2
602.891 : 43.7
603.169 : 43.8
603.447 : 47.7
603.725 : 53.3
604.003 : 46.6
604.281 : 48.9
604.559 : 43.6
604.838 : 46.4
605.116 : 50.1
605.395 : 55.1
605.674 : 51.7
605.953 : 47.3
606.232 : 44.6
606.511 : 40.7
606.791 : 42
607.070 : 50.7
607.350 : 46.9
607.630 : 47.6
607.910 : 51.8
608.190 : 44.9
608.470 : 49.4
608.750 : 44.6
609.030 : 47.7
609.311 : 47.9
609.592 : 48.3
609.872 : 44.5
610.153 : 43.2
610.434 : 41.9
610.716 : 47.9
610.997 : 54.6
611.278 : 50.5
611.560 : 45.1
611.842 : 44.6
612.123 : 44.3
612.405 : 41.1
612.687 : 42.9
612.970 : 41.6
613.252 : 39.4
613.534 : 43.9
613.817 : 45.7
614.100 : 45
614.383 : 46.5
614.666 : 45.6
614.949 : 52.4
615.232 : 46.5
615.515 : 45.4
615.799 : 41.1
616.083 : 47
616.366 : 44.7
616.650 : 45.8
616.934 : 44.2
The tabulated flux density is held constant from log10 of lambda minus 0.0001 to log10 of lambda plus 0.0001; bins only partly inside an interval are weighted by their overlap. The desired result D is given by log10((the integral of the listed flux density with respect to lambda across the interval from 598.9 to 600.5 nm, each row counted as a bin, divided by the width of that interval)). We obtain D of 1.68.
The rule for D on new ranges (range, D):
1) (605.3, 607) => 1.67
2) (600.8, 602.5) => 1.67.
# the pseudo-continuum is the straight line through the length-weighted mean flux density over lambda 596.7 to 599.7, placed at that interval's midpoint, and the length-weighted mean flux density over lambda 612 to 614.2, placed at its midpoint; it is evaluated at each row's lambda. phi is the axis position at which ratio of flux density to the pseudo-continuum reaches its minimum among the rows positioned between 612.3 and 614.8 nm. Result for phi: 613.252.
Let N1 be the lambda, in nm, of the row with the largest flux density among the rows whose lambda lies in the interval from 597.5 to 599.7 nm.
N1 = 599.293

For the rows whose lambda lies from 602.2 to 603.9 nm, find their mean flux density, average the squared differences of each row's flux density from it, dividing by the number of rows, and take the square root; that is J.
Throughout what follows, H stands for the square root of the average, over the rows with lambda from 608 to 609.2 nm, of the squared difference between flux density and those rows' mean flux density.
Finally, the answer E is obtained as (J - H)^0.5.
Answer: 1.3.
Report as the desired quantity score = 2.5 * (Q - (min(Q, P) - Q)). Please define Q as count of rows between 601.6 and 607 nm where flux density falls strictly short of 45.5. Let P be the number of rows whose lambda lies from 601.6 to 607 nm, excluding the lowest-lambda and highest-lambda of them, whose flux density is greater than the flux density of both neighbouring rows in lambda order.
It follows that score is 25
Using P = 4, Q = 7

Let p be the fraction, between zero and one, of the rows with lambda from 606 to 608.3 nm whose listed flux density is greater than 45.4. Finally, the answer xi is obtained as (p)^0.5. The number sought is 0.7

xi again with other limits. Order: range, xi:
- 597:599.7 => 0.9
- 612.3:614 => 0.4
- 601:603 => 0.8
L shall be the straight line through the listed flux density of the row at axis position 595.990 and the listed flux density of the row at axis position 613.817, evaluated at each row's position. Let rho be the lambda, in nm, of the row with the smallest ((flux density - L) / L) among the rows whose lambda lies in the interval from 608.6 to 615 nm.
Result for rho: 613.252 nm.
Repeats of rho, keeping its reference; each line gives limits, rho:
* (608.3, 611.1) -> 610.434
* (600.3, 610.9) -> 606.511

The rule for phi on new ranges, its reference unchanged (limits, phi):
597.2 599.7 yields 598.741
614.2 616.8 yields 615.799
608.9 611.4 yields 610.434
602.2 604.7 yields 602.891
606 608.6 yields 606.511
